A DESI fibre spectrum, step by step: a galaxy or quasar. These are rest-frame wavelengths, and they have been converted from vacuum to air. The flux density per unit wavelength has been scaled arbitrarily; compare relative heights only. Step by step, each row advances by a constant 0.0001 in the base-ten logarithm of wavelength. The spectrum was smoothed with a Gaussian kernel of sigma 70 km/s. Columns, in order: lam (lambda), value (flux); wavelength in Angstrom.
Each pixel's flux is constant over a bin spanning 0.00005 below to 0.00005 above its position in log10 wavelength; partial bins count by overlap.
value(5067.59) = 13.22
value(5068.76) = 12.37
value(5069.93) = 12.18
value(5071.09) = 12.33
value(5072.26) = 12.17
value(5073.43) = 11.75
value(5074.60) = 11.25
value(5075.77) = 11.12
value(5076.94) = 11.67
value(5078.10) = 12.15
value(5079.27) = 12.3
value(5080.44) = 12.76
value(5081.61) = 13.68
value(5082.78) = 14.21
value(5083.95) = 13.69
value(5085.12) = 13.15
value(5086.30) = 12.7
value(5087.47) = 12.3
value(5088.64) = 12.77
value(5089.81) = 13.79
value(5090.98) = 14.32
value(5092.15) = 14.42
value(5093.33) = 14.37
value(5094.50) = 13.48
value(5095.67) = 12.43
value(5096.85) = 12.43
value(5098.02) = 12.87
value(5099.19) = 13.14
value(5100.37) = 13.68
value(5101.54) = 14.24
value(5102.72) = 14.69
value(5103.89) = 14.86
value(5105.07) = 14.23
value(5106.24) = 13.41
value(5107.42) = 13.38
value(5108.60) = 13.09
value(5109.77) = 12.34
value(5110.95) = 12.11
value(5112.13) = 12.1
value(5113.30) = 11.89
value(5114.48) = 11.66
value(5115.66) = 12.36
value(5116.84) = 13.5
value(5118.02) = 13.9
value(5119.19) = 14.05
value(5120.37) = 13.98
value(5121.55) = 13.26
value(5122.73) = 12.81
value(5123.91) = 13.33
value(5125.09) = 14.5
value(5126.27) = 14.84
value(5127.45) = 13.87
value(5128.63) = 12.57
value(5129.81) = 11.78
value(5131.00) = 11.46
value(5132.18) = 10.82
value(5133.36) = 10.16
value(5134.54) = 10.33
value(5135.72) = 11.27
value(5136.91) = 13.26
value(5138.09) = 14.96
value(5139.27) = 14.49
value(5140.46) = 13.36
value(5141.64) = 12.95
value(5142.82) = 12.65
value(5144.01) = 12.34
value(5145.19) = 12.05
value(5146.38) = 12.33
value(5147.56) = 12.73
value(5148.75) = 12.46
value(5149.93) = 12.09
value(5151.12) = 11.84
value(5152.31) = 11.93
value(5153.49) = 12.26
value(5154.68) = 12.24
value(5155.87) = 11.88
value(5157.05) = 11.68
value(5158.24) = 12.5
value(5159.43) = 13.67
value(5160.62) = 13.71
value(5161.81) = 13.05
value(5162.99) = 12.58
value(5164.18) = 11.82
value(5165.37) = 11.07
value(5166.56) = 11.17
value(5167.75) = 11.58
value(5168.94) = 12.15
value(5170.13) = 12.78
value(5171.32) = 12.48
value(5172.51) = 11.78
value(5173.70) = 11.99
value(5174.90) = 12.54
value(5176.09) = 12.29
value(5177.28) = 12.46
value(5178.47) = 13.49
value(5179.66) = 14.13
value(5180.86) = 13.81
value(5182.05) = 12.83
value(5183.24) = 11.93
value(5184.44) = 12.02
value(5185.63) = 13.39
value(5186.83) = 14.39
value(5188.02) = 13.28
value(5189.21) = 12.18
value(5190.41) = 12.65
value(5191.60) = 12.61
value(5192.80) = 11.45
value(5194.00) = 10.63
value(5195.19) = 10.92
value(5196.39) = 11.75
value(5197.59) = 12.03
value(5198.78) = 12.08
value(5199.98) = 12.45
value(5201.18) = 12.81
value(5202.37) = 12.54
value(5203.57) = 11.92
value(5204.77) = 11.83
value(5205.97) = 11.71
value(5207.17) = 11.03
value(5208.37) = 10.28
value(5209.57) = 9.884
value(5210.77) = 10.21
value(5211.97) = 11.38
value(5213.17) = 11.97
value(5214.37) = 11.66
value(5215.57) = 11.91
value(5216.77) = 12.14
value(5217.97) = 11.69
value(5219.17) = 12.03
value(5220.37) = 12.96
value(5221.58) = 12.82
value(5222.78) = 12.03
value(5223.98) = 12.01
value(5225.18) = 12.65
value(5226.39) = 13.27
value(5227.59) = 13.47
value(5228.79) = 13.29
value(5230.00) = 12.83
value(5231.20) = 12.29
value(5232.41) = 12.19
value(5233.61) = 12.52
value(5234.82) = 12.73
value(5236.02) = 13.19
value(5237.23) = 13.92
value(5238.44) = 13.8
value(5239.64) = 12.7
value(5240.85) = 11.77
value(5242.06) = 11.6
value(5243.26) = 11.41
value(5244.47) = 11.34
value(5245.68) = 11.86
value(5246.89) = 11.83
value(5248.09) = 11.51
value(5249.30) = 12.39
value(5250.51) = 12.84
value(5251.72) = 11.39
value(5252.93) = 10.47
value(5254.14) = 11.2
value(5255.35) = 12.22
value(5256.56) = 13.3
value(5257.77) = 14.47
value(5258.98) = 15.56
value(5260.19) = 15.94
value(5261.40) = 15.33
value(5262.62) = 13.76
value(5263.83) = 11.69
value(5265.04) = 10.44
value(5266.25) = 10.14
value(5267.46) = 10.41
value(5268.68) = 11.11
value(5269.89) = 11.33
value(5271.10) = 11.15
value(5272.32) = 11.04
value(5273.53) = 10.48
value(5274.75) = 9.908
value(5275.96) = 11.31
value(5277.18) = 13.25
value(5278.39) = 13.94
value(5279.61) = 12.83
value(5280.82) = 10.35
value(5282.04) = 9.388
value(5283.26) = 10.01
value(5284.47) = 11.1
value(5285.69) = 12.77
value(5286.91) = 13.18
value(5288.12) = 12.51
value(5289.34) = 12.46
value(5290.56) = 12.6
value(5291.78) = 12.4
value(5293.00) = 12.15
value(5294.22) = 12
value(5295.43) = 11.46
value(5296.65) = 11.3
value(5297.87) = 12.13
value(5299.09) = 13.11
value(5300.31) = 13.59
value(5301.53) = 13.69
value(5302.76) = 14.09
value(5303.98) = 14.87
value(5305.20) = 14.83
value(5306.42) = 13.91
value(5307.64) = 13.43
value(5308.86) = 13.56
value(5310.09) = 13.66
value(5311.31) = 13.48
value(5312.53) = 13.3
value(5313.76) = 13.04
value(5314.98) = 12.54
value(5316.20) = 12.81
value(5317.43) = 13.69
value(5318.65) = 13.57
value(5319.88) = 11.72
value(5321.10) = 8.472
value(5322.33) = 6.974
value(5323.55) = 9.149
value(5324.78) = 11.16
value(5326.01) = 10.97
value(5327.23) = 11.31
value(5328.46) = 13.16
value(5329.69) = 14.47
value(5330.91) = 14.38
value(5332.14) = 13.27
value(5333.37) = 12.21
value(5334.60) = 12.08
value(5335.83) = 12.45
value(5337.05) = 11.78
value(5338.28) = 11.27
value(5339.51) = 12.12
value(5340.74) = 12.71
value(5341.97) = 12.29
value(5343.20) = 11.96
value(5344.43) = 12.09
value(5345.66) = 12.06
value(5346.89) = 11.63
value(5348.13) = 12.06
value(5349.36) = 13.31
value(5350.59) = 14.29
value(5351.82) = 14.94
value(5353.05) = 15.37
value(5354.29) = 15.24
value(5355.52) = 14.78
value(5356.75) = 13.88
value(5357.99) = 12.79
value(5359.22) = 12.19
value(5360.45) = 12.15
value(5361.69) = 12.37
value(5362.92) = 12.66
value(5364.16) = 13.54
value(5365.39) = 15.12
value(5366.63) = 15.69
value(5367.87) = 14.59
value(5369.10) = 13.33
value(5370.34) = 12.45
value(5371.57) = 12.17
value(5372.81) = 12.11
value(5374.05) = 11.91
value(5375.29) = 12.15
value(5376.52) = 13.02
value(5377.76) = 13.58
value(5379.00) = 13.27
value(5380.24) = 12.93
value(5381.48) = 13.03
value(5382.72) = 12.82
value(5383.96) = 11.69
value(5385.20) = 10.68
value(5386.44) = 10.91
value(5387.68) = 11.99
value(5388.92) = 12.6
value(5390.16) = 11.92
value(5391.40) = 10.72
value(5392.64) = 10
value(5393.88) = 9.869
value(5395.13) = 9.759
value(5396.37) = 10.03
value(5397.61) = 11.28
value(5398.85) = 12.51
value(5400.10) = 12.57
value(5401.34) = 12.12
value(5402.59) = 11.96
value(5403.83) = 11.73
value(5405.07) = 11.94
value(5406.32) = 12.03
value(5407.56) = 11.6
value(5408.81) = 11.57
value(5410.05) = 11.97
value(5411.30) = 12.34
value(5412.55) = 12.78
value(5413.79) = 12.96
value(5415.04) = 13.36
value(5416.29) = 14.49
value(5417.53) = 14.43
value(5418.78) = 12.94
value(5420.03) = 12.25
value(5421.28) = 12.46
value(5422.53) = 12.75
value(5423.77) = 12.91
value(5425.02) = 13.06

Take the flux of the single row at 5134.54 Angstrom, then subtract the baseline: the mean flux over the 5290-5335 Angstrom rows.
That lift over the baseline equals -2.2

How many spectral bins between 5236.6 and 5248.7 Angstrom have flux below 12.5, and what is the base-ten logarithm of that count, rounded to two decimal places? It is 0.85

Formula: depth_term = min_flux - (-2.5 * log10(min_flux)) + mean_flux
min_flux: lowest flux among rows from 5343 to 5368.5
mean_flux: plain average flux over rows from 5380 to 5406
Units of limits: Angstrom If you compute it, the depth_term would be 25.9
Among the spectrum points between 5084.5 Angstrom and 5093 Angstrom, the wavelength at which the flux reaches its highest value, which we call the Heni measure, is 5092.15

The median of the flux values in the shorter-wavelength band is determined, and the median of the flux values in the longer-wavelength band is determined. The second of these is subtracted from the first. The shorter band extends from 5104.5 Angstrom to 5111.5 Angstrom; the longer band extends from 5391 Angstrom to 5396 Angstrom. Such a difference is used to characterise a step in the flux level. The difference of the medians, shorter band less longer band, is 3.3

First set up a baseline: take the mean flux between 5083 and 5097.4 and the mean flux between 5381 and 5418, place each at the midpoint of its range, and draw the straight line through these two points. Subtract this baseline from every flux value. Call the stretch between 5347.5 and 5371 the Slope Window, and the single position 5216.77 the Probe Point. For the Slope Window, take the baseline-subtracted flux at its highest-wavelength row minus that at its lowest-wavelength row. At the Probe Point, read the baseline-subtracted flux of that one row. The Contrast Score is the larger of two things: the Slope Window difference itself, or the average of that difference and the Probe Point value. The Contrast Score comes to 0.5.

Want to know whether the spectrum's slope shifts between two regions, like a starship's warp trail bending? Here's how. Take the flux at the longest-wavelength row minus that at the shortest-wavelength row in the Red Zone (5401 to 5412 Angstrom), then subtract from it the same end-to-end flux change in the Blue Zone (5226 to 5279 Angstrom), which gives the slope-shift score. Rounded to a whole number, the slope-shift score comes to 0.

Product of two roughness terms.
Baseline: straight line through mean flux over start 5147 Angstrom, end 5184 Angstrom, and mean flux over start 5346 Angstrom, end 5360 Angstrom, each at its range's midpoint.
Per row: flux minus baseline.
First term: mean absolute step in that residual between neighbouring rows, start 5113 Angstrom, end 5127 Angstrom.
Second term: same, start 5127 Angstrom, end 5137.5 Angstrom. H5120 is 0.46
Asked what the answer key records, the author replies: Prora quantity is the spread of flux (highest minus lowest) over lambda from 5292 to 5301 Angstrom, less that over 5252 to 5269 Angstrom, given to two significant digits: -3.5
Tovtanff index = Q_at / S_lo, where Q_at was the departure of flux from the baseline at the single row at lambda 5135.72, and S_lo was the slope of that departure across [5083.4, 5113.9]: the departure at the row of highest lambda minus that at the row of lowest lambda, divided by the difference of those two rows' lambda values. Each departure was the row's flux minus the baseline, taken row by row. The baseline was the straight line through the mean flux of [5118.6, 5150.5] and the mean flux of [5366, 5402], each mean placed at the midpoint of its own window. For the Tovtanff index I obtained 25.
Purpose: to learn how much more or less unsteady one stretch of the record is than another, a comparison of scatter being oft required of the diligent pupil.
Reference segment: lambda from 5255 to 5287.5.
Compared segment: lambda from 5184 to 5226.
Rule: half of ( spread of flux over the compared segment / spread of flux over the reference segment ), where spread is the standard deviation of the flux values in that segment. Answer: 0.2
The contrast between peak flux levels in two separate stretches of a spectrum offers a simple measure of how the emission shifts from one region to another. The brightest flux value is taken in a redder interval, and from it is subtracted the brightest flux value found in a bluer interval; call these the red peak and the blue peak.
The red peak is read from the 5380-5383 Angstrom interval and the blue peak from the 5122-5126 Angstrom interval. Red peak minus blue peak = -1.5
